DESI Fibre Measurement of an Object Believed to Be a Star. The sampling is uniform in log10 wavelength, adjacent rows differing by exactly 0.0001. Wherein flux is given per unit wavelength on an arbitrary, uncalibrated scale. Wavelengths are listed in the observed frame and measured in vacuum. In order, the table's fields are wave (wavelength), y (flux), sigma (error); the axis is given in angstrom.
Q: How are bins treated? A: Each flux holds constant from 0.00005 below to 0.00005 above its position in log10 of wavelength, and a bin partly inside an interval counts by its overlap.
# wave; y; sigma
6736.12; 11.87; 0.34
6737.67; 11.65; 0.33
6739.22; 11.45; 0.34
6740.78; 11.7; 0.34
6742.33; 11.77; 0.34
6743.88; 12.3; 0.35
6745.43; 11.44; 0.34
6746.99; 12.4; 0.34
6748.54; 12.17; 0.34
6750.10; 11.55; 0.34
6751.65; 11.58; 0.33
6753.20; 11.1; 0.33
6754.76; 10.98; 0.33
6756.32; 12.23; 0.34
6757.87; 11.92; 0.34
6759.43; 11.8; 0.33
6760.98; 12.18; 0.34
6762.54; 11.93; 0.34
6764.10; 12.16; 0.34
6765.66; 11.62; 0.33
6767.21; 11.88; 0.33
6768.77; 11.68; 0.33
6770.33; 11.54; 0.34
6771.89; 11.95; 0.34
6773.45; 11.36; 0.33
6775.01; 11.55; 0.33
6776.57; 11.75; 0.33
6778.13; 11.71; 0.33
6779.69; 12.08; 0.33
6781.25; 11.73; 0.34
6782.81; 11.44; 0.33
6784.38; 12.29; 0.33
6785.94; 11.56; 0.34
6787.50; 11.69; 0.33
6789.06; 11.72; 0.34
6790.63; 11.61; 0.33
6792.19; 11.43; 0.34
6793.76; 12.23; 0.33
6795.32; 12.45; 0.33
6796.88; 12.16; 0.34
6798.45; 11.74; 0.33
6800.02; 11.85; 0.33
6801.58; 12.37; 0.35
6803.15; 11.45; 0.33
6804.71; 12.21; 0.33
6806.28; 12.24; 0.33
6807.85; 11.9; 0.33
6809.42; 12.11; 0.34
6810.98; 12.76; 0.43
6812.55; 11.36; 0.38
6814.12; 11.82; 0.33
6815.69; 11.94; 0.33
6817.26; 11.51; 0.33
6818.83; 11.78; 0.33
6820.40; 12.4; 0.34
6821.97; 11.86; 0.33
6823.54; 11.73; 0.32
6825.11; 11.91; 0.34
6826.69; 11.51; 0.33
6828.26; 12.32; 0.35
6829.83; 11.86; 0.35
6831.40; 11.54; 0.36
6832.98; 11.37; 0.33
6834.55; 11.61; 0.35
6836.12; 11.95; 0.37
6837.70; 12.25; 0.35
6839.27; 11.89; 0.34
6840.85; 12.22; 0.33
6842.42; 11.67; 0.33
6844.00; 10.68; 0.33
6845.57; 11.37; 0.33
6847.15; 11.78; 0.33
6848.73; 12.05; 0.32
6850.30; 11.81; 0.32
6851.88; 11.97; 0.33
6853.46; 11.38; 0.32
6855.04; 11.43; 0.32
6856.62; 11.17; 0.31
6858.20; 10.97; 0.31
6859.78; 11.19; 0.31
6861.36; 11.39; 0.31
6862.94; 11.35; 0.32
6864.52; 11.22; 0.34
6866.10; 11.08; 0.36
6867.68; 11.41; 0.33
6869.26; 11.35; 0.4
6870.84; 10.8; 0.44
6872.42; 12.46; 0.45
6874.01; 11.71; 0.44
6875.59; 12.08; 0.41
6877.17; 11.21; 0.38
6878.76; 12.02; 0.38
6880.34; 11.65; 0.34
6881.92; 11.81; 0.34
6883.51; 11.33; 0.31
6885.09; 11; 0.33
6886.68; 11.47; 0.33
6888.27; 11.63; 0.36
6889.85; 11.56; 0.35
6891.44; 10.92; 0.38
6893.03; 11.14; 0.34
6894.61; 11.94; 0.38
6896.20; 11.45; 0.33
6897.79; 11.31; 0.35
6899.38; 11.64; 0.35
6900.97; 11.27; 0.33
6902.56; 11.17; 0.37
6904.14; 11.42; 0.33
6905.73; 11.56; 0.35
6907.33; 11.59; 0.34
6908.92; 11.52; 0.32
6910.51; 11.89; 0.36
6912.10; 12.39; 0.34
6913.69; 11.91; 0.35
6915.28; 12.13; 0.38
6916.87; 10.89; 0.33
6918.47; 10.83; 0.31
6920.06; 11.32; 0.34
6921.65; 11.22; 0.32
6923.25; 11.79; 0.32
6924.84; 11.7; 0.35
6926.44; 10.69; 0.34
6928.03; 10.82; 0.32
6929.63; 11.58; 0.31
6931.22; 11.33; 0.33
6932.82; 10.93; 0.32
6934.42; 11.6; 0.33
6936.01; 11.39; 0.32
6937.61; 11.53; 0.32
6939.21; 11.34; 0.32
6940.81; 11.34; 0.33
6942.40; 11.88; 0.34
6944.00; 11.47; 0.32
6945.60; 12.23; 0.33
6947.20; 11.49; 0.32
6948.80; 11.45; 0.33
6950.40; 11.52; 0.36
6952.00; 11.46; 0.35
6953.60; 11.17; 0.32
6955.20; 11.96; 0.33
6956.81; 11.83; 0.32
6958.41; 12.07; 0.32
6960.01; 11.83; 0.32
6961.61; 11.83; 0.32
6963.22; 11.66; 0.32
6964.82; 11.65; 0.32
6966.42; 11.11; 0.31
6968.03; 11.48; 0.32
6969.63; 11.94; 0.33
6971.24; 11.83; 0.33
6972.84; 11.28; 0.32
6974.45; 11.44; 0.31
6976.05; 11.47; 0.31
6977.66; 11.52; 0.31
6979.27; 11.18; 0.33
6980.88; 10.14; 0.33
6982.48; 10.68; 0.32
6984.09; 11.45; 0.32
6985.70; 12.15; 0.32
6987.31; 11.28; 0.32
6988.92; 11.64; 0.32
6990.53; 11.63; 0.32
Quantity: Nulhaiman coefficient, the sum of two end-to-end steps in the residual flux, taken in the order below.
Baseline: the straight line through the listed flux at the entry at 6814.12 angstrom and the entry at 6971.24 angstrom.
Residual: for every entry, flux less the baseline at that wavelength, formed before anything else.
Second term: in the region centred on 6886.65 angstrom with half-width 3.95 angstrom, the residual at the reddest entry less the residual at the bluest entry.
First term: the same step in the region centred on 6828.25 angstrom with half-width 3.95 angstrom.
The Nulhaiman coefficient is -0.14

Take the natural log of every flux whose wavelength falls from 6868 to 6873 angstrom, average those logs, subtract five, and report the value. -2.56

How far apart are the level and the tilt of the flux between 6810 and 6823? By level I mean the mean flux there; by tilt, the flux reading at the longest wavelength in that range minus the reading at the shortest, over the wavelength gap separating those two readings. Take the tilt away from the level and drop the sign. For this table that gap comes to 12.0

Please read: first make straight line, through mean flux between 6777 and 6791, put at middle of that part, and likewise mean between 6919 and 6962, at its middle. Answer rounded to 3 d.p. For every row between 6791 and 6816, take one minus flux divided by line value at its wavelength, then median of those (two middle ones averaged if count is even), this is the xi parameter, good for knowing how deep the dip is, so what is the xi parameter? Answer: -0.027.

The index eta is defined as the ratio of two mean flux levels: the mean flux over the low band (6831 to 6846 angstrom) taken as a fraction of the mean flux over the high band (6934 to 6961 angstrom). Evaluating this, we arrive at 1.00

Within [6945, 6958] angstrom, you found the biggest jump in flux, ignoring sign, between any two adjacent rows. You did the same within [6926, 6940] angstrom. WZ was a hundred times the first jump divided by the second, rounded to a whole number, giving 104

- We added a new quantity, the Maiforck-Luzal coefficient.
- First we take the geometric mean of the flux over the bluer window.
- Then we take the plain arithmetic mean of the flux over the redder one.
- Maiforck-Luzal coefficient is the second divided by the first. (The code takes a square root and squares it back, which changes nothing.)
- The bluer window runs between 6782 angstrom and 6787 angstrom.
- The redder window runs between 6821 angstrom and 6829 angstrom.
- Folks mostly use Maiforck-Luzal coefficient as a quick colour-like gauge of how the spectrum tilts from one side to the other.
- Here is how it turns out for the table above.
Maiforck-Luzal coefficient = 1.01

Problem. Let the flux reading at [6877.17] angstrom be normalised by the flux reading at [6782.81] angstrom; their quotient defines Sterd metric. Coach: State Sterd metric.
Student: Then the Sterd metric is 0.98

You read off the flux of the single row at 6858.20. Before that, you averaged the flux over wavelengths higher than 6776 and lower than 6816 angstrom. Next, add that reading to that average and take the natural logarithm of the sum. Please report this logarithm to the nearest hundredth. 3.13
